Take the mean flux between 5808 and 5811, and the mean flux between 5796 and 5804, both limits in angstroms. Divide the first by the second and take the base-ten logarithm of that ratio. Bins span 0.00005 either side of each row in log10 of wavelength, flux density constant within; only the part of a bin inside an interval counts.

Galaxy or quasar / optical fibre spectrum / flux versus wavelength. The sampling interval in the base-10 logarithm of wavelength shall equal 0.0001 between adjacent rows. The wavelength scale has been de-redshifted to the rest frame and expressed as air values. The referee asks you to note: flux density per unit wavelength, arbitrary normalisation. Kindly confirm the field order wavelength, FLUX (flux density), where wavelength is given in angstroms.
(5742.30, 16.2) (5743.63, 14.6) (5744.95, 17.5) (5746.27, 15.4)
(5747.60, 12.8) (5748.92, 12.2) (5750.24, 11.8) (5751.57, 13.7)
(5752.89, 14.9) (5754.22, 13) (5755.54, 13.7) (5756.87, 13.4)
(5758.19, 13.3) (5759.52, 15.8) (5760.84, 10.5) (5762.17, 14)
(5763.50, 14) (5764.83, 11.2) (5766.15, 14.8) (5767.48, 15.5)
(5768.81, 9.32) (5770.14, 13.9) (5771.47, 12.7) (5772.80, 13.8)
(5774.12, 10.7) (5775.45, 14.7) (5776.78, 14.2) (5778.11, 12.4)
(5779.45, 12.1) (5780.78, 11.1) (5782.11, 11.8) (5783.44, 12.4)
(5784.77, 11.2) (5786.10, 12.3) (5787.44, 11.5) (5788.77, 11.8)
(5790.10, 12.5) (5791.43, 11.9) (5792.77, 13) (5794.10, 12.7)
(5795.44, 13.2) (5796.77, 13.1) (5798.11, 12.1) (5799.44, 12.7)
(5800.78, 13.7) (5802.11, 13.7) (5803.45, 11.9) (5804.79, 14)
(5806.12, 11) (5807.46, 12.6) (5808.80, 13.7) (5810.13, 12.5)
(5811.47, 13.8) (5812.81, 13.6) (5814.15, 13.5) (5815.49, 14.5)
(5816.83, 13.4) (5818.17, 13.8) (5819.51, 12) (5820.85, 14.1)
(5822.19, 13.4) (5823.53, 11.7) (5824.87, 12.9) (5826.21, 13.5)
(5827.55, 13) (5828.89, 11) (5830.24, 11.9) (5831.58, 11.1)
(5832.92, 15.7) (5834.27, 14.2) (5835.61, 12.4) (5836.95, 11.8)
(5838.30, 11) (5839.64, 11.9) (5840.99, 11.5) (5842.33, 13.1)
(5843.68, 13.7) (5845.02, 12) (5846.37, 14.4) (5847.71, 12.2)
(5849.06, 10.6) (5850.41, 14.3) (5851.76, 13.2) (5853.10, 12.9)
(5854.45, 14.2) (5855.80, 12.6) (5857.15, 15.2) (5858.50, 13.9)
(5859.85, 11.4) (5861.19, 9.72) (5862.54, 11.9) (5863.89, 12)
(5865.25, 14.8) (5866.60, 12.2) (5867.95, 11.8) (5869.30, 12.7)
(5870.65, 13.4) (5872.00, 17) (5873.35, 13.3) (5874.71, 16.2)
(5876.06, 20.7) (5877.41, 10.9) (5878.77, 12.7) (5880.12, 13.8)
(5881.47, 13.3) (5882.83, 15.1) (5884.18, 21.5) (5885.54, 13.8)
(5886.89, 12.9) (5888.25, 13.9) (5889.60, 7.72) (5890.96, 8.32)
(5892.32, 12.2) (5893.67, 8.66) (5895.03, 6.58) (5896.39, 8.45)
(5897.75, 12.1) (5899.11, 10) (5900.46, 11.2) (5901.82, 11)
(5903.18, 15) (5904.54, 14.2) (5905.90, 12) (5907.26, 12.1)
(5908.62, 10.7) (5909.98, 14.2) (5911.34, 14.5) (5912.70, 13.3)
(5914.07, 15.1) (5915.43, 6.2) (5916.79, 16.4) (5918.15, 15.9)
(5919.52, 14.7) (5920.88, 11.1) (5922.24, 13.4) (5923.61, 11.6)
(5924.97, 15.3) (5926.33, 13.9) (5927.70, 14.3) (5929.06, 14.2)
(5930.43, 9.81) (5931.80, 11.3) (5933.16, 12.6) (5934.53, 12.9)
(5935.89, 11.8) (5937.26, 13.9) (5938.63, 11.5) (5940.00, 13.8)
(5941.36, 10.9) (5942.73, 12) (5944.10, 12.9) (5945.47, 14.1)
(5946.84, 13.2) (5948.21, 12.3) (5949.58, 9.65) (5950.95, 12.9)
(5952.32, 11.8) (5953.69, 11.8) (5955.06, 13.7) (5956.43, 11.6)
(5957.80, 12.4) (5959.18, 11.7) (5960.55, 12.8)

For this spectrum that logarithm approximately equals 0.01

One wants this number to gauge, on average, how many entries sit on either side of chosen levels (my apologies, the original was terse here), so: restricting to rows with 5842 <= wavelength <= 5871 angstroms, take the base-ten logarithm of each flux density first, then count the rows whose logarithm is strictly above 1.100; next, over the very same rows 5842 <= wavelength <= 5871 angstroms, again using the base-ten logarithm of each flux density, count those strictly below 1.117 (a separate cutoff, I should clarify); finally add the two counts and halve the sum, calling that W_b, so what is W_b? 12.5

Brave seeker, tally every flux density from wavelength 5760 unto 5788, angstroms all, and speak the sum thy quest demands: 264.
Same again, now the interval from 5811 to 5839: 272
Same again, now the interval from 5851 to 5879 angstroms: 283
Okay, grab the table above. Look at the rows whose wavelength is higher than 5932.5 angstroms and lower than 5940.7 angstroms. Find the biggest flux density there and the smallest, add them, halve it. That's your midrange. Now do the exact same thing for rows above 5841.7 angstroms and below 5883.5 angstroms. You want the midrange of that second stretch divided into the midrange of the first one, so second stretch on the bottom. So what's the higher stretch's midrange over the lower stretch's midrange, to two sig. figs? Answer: 0.83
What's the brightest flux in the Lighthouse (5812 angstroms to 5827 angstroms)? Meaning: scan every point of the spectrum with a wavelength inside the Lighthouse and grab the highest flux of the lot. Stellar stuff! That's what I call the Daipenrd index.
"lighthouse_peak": 14.5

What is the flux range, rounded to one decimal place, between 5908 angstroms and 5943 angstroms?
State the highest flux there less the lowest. 10.2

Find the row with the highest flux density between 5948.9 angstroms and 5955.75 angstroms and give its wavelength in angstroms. 5955.06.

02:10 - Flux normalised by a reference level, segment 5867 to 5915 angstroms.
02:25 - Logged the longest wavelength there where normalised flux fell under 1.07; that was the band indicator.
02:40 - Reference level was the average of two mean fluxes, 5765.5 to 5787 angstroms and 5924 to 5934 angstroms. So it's 5912.70 angstroms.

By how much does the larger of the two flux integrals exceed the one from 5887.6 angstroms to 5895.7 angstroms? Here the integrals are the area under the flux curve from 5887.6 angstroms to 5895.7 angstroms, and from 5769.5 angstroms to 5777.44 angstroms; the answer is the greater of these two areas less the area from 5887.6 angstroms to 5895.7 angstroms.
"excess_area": 29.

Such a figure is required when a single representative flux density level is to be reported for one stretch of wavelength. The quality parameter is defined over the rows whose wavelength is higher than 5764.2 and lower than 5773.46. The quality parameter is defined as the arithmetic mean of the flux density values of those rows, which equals 13.0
